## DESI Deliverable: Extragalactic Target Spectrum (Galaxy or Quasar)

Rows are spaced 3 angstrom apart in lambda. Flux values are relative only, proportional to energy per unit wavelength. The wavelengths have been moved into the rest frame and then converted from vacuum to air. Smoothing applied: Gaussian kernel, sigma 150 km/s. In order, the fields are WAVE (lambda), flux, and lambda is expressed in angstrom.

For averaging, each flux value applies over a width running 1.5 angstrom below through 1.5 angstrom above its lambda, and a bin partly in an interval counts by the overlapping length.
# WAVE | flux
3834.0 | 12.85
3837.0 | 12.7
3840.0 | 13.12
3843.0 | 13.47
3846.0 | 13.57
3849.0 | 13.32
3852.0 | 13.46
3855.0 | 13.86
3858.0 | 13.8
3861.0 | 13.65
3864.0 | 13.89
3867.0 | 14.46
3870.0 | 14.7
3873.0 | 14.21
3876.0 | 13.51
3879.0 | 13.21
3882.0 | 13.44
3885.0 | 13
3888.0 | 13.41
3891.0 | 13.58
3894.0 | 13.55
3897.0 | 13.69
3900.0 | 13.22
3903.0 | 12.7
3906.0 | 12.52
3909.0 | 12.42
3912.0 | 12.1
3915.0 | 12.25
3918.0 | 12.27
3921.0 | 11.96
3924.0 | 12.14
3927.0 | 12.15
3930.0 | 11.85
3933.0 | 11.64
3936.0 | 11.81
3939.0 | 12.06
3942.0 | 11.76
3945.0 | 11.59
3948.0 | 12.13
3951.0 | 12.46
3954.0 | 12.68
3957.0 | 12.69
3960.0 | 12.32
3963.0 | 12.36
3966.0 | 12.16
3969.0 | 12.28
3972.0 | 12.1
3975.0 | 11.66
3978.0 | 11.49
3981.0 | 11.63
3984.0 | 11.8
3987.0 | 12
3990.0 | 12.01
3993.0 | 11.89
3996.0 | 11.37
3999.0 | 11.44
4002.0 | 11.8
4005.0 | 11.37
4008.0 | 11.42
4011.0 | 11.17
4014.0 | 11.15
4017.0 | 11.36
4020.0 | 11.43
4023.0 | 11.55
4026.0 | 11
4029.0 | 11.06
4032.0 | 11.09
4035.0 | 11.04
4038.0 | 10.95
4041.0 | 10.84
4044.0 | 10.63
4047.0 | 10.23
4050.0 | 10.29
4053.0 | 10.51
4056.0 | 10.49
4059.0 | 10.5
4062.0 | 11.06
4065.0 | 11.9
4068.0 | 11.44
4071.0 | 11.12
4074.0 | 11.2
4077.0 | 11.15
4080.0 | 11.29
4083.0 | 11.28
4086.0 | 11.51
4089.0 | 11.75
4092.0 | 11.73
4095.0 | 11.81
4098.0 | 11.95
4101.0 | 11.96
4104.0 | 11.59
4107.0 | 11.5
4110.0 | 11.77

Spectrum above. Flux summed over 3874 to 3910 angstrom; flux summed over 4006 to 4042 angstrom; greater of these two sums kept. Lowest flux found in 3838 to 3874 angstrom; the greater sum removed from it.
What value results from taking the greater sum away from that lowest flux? -145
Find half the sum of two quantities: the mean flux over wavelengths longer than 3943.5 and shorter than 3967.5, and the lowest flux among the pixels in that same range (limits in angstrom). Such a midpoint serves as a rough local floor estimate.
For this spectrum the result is 11.9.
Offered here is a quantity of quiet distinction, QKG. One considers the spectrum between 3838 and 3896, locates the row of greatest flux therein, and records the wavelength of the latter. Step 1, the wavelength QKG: 3870.0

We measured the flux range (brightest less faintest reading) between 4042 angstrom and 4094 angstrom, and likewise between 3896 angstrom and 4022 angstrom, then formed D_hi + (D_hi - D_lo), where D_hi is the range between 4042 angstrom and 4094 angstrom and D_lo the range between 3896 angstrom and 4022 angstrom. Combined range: 0.80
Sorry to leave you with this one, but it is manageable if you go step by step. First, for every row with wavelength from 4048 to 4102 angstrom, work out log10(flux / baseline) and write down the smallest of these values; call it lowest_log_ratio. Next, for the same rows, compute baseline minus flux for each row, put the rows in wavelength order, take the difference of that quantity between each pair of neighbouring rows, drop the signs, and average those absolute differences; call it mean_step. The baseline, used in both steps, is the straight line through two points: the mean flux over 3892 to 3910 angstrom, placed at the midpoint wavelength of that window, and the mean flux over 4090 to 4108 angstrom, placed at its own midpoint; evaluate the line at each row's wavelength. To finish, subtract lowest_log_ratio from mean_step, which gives 0.278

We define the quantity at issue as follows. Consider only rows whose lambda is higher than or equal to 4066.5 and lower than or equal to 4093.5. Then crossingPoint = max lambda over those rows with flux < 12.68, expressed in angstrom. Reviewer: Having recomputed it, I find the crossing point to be 4092.0 angstrom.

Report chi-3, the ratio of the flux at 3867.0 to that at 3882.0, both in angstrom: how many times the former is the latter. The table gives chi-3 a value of 1.08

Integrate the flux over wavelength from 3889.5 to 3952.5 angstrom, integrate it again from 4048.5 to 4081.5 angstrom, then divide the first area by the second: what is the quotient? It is 2.1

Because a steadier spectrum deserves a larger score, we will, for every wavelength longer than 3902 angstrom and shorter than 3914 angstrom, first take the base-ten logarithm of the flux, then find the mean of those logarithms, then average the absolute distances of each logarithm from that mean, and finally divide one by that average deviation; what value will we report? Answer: 163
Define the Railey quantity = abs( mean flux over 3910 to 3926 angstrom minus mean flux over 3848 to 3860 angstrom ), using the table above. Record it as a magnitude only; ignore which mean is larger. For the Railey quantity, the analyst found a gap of 1.5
